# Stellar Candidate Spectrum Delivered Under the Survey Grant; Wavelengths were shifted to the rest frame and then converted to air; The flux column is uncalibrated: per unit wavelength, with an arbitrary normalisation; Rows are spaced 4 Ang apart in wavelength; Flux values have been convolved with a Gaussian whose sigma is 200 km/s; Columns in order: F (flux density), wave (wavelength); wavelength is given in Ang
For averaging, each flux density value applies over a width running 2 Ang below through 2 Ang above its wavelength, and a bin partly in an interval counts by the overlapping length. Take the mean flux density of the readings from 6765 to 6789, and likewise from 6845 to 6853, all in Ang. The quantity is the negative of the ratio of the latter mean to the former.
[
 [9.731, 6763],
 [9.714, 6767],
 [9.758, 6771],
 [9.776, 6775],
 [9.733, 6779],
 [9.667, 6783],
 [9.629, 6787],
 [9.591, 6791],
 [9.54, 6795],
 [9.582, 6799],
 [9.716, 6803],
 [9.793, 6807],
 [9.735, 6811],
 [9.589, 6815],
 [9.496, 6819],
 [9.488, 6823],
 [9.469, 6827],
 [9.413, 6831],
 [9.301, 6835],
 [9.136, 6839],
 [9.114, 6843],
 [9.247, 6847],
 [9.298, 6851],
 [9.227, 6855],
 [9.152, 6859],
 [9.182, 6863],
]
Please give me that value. -0.95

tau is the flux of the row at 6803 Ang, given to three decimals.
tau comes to 9.716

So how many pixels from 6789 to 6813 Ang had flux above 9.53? 6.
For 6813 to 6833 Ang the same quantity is 1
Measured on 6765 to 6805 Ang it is 10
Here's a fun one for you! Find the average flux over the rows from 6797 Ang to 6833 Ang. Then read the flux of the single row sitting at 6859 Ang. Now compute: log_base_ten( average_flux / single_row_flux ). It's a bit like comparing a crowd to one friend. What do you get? 0.020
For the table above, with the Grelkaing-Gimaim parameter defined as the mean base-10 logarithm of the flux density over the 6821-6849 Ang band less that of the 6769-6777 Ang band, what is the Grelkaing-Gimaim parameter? -0.021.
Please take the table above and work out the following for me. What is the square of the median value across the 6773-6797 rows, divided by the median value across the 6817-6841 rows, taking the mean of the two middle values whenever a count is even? 9.9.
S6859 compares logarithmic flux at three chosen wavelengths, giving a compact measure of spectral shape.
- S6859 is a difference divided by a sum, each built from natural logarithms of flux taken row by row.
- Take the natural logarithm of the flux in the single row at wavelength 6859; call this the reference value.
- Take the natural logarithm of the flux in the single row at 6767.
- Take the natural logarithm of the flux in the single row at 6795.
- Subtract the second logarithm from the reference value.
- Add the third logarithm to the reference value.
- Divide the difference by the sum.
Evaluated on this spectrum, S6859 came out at -0.013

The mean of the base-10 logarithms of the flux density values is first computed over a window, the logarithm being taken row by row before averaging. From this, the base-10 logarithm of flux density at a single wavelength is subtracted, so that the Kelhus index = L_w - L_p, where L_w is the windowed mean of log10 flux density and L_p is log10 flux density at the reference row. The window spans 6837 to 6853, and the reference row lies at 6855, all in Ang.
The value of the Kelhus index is -0.001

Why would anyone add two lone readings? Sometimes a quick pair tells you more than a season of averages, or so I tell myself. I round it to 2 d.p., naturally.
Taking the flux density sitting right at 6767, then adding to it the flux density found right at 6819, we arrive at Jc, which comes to 19.21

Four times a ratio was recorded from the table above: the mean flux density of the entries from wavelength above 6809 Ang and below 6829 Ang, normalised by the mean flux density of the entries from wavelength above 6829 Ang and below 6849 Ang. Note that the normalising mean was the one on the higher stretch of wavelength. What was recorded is 4.14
